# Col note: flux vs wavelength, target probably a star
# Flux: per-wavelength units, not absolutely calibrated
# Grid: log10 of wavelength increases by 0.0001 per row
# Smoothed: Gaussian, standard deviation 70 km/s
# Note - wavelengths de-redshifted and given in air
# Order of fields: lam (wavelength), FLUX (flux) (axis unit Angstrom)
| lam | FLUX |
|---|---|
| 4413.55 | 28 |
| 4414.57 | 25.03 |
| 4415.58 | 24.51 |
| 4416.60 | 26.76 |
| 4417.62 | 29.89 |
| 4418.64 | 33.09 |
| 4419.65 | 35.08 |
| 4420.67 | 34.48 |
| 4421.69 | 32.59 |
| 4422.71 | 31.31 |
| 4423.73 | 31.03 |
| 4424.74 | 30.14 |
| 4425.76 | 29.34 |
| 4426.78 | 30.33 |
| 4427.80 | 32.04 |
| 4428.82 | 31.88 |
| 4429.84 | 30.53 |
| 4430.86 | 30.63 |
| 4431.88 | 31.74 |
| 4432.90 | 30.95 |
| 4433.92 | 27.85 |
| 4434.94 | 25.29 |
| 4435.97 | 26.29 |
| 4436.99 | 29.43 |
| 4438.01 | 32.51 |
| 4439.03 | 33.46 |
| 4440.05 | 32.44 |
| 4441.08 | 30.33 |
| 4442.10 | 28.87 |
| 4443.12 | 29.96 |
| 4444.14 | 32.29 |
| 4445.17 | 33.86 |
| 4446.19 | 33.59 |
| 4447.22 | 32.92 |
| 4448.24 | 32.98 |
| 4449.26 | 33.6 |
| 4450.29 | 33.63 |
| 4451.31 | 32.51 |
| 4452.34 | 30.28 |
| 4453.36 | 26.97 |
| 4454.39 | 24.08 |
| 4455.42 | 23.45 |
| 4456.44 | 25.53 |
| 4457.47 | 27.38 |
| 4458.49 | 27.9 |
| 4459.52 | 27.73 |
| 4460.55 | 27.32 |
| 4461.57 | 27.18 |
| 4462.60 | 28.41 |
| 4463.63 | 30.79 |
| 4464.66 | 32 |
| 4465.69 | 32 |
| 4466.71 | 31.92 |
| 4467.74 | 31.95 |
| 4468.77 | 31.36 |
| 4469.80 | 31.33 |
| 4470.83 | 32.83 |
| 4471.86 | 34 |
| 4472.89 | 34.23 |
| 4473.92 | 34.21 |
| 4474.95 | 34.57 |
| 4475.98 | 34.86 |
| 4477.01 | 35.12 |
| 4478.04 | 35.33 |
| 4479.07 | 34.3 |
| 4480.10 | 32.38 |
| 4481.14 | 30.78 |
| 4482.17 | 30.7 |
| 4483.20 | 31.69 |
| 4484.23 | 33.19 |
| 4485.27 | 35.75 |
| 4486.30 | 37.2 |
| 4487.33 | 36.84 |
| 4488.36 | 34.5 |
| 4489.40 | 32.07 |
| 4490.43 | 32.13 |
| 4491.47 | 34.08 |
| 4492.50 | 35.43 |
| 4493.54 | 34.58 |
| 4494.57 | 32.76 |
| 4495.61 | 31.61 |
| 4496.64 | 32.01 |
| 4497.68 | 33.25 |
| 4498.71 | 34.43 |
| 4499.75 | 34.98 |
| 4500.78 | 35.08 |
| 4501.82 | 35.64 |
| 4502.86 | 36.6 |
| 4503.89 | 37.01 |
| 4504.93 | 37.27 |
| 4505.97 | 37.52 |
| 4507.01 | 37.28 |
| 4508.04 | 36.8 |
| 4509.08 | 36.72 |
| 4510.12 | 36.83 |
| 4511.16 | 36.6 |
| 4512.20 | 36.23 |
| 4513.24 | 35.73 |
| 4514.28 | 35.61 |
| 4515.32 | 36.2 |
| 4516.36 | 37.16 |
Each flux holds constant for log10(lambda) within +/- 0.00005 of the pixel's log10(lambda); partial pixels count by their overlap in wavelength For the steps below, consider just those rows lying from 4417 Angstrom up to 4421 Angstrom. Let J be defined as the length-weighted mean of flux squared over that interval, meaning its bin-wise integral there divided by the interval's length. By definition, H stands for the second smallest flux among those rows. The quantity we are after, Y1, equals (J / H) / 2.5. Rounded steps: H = 33.09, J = 1088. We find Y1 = 13.1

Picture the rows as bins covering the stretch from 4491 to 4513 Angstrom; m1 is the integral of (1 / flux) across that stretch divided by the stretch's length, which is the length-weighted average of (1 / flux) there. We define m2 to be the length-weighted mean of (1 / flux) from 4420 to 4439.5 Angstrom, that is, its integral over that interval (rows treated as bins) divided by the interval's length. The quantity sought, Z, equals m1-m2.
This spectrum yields -0.0045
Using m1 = 0.028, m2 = 0.0328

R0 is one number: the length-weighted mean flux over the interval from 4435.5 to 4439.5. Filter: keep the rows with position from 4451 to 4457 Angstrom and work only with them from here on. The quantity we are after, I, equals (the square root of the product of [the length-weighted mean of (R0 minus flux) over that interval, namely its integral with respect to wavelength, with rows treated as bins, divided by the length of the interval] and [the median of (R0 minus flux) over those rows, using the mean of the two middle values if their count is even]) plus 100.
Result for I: 103.9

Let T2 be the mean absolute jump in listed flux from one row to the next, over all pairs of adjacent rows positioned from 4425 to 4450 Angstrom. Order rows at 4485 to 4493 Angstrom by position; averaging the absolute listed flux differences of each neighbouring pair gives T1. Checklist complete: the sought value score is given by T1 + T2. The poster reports 2.8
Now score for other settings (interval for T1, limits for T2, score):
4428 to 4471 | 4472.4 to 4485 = 2.0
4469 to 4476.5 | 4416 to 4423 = 2.6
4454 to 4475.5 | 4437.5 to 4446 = 2.2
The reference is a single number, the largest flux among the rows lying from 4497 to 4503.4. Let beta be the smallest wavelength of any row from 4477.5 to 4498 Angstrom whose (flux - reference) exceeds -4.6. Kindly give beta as 4478.04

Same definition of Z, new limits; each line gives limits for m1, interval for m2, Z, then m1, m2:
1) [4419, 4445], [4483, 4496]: 0.0031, 0.033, 0.0294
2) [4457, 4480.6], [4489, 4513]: 0.0032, 0.032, 0.0286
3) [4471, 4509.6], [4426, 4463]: -0.0047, 0.029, 0.0338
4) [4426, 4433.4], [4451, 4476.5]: -0.0014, 0.032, 0.0336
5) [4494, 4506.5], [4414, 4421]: -0.0055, 0.029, 0.0343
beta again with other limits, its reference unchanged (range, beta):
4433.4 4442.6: 4438.01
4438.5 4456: 4439.03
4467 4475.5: 4470.83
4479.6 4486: 4480.10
